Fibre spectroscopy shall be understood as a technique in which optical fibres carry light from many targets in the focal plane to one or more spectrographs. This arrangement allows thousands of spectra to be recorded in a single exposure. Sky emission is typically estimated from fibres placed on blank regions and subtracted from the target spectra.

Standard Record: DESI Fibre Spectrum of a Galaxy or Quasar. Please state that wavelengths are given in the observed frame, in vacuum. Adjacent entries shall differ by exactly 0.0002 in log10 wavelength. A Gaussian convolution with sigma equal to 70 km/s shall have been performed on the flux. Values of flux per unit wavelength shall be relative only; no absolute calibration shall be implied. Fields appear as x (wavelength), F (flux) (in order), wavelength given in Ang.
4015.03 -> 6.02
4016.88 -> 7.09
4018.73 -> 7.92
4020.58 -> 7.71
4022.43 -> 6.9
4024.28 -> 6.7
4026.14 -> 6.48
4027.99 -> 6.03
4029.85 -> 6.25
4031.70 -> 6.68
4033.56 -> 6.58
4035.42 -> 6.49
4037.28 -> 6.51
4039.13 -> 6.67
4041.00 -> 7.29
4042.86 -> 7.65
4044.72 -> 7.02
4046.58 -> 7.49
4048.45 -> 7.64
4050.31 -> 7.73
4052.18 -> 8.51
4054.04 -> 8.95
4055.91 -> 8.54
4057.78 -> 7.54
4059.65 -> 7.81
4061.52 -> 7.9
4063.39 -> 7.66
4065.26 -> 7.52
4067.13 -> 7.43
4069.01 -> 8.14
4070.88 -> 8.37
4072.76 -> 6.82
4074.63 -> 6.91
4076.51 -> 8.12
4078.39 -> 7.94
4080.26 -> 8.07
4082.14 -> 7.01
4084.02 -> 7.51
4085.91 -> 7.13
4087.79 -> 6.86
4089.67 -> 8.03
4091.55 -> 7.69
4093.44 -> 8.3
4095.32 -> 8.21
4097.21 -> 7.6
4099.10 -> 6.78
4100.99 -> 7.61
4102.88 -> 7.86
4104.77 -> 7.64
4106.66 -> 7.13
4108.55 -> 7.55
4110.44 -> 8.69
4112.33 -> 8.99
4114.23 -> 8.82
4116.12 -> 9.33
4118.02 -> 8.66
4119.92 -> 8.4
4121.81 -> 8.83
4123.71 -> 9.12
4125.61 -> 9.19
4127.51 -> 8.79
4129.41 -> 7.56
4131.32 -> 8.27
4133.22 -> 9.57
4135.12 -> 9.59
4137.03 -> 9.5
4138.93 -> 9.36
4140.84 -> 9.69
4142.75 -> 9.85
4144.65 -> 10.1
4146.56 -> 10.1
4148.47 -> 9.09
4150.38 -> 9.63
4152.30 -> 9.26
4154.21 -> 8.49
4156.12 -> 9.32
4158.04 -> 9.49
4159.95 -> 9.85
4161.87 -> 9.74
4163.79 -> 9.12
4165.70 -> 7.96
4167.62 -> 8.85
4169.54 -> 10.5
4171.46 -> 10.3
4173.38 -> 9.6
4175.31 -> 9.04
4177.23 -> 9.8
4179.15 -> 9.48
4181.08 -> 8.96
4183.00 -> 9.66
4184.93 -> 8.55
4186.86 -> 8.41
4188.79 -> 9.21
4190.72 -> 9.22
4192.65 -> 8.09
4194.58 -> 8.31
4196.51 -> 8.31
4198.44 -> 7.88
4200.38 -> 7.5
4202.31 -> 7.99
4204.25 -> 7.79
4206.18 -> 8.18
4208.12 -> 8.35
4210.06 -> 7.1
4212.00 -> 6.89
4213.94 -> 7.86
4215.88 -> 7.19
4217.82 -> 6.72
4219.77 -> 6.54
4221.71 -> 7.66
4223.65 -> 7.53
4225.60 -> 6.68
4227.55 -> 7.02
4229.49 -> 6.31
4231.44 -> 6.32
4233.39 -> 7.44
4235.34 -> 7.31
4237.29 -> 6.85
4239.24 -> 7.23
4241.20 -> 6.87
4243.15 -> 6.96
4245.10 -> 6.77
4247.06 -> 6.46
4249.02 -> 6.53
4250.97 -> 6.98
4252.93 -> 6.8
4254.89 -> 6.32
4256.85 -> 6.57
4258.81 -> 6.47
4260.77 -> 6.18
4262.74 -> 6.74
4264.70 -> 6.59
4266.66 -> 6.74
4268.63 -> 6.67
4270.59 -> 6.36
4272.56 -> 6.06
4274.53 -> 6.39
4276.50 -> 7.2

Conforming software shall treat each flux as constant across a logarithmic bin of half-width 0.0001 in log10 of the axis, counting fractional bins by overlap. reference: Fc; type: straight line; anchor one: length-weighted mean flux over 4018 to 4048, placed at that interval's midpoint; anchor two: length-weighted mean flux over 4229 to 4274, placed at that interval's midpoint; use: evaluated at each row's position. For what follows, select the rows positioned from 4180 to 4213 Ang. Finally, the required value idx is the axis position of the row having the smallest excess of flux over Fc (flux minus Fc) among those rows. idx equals 4212.00 Ang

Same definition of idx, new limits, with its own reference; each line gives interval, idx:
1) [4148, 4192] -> 4165.70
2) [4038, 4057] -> 4039.13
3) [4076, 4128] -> 4099.10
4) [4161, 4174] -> 4165.70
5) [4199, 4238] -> 4229.49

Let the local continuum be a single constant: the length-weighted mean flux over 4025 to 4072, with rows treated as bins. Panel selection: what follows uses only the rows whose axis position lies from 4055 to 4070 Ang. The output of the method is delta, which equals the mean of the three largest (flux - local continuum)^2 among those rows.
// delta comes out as 0.7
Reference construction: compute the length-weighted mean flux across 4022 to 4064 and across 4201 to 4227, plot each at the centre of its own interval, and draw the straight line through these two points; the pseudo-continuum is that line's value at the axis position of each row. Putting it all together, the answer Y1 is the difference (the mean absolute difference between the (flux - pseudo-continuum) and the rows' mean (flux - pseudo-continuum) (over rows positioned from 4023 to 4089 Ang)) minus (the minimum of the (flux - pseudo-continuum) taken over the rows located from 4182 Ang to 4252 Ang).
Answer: 1.7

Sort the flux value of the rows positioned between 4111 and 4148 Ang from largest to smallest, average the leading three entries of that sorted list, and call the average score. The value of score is 10.0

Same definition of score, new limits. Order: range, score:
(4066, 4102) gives 8.3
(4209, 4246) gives 7.7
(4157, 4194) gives 10.2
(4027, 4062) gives 8.7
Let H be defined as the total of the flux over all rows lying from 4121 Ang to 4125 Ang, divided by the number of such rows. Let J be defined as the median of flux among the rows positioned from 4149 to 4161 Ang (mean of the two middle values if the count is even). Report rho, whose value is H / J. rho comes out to 0.95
